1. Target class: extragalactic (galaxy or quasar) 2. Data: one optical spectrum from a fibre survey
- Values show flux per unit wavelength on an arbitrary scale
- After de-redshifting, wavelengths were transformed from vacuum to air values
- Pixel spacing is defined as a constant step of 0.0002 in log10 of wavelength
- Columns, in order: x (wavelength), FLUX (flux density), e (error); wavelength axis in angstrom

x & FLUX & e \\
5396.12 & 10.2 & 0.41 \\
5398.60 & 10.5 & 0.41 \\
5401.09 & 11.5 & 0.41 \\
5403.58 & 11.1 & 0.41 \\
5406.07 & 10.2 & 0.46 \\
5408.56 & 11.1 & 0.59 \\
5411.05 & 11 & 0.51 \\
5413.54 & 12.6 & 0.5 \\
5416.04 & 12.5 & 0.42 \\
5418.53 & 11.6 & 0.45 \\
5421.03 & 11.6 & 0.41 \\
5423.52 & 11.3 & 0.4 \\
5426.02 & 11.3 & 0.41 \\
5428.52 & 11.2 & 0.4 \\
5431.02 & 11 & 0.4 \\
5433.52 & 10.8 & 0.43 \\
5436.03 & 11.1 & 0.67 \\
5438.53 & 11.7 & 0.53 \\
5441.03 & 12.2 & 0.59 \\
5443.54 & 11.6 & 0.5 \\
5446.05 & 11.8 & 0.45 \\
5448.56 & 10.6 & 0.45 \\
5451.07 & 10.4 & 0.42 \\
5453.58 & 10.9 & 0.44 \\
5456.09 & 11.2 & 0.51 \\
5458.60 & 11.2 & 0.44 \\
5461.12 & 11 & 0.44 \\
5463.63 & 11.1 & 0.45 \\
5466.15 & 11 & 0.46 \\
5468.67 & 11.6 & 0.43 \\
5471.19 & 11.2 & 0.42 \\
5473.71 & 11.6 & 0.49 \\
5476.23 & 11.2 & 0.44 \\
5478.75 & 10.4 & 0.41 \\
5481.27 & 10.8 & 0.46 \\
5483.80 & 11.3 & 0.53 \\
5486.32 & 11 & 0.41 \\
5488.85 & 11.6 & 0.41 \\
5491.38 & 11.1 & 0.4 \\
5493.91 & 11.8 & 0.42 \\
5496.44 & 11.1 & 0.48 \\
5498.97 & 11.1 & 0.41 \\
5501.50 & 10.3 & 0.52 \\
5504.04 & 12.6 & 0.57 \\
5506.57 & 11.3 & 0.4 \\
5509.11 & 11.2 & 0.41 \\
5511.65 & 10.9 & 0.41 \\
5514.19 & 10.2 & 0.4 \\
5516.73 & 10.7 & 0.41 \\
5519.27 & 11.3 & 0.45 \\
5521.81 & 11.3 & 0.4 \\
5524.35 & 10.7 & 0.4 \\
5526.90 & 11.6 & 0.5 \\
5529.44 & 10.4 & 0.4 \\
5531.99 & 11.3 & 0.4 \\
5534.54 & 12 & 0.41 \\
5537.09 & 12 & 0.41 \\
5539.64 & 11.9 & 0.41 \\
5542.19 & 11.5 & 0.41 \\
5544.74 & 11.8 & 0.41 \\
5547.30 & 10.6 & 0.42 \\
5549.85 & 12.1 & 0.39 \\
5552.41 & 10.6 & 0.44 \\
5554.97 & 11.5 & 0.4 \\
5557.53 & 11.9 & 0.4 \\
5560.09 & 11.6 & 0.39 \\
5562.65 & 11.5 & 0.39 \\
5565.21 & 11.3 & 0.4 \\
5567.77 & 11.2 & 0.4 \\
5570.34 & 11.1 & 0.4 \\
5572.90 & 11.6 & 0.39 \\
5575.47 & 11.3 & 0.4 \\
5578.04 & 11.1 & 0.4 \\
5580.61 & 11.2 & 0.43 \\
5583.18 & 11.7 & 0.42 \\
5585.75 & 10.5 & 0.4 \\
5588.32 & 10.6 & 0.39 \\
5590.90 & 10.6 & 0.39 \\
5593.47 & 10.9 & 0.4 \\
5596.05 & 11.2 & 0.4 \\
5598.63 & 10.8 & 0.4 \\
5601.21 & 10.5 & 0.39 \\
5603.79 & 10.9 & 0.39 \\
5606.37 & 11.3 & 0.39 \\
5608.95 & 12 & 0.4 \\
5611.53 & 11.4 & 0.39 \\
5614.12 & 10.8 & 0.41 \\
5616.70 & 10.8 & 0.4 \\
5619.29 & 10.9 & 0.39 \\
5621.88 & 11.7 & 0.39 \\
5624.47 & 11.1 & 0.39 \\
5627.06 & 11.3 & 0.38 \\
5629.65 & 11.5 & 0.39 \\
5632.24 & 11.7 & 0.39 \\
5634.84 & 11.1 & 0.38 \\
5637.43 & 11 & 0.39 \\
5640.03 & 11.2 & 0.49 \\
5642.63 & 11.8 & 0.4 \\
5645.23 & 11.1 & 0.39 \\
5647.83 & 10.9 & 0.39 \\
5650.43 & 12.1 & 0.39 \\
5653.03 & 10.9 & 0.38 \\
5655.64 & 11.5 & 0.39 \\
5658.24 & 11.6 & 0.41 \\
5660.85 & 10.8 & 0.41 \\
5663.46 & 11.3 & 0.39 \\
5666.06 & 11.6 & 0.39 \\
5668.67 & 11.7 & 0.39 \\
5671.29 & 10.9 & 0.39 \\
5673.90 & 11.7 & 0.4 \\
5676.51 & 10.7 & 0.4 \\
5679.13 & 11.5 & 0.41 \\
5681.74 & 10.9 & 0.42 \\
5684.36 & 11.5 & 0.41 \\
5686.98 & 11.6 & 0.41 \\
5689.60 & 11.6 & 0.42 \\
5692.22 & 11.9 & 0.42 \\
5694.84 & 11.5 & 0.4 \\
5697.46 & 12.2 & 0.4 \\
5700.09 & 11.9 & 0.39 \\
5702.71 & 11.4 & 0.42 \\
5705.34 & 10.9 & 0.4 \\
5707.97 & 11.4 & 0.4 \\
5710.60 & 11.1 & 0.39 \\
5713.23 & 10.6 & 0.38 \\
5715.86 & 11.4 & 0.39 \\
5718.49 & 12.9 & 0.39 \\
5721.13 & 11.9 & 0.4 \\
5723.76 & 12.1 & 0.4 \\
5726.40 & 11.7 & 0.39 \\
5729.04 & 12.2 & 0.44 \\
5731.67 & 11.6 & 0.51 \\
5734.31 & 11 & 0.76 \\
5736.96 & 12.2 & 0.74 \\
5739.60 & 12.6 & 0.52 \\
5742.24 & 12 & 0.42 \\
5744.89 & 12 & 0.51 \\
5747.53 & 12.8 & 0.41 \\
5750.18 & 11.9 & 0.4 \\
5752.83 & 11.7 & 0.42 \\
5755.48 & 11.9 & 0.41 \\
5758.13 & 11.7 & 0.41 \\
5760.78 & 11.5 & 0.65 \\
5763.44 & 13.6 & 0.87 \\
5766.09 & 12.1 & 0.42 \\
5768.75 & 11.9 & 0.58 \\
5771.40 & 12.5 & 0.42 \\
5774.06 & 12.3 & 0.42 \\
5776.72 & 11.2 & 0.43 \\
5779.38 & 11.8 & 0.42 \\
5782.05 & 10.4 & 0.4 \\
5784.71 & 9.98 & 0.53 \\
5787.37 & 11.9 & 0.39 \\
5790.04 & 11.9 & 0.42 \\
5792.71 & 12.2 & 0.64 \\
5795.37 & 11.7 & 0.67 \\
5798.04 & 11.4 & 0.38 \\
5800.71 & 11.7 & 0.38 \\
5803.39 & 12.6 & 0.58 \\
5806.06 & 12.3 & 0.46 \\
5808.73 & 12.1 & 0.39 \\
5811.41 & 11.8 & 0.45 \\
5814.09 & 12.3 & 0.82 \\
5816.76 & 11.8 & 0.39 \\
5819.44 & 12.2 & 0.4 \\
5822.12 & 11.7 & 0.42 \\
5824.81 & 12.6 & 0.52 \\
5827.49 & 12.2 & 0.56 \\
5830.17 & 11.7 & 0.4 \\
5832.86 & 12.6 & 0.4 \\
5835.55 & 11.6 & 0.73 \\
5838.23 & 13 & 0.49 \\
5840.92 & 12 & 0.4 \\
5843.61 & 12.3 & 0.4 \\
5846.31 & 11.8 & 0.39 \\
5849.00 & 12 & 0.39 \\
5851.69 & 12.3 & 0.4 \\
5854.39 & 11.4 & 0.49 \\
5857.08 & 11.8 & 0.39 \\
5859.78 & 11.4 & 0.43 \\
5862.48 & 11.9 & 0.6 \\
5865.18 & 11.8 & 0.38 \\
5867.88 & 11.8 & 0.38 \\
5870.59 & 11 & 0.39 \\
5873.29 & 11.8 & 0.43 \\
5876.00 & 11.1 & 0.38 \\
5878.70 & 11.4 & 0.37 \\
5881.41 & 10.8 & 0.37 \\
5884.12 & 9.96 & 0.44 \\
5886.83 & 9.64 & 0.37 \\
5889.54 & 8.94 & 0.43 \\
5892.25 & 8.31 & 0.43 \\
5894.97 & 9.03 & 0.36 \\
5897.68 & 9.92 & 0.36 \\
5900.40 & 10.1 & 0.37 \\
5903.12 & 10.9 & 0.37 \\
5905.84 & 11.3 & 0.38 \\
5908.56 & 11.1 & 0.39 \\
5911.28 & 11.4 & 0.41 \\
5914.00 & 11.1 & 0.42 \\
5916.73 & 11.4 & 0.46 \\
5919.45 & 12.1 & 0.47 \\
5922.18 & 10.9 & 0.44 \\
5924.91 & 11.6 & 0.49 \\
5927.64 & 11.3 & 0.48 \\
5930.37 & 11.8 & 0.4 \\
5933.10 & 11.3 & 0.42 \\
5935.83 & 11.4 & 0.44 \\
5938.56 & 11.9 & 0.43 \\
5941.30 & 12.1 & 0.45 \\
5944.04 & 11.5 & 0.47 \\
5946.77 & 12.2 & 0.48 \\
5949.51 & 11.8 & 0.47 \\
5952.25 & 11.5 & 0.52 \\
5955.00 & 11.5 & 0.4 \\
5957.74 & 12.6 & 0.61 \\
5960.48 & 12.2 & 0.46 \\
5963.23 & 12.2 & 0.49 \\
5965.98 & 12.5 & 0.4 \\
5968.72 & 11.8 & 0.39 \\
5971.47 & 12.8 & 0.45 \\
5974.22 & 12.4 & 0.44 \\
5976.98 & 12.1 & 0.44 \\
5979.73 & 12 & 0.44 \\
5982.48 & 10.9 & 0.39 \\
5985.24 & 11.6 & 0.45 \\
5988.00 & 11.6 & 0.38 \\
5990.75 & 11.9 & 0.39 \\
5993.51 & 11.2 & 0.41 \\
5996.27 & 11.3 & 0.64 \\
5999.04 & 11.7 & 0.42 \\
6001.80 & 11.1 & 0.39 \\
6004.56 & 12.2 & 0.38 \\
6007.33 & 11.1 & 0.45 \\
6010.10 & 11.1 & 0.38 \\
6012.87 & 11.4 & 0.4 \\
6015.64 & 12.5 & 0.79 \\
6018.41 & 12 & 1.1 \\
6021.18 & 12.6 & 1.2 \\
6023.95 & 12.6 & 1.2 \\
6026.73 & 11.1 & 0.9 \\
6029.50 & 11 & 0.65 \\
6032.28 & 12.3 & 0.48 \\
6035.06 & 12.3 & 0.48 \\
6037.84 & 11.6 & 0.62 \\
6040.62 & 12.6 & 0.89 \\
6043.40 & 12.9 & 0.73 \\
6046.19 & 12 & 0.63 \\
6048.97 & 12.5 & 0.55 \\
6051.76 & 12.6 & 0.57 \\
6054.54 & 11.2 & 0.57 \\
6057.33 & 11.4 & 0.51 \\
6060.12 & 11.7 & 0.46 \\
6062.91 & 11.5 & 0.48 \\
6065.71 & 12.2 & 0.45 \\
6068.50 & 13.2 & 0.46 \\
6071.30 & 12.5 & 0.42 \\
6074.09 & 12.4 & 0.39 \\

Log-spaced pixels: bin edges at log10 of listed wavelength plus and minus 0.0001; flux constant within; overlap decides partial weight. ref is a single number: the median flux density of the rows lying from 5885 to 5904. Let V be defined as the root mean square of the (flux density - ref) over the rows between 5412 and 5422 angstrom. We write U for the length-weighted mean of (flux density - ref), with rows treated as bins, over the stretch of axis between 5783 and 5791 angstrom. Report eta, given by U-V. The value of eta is -0.9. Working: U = 1.6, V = 2.5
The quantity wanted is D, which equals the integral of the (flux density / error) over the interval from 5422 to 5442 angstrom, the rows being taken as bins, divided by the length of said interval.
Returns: 24.6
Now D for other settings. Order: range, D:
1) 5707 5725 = 29.6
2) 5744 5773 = 25.7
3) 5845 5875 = 28.1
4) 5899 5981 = 26.6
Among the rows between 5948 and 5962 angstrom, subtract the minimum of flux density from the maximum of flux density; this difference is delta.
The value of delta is 1.1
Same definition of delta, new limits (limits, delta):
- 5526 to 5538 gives 1.6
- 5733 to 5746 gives 1.6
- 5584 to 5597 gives 0.7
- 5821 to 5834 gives 0.9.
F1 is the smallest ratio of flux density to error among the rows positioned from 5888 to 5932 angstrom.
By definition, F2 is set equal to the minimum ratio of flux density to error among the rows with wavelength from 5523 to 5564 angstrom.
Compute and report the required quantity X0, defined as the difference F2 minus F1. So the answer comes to 4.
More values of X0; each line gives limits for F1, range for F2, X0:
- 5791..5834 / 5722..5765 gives -1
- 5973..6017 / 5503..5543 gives 6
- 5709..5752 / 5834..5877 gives 1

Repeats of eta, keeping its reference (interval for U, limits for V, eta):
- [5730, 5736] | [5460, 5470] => 0.2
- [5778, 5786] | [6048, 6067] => -1.2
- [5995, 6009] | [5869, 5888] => 0.5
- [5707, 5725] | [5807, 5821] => -0.4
